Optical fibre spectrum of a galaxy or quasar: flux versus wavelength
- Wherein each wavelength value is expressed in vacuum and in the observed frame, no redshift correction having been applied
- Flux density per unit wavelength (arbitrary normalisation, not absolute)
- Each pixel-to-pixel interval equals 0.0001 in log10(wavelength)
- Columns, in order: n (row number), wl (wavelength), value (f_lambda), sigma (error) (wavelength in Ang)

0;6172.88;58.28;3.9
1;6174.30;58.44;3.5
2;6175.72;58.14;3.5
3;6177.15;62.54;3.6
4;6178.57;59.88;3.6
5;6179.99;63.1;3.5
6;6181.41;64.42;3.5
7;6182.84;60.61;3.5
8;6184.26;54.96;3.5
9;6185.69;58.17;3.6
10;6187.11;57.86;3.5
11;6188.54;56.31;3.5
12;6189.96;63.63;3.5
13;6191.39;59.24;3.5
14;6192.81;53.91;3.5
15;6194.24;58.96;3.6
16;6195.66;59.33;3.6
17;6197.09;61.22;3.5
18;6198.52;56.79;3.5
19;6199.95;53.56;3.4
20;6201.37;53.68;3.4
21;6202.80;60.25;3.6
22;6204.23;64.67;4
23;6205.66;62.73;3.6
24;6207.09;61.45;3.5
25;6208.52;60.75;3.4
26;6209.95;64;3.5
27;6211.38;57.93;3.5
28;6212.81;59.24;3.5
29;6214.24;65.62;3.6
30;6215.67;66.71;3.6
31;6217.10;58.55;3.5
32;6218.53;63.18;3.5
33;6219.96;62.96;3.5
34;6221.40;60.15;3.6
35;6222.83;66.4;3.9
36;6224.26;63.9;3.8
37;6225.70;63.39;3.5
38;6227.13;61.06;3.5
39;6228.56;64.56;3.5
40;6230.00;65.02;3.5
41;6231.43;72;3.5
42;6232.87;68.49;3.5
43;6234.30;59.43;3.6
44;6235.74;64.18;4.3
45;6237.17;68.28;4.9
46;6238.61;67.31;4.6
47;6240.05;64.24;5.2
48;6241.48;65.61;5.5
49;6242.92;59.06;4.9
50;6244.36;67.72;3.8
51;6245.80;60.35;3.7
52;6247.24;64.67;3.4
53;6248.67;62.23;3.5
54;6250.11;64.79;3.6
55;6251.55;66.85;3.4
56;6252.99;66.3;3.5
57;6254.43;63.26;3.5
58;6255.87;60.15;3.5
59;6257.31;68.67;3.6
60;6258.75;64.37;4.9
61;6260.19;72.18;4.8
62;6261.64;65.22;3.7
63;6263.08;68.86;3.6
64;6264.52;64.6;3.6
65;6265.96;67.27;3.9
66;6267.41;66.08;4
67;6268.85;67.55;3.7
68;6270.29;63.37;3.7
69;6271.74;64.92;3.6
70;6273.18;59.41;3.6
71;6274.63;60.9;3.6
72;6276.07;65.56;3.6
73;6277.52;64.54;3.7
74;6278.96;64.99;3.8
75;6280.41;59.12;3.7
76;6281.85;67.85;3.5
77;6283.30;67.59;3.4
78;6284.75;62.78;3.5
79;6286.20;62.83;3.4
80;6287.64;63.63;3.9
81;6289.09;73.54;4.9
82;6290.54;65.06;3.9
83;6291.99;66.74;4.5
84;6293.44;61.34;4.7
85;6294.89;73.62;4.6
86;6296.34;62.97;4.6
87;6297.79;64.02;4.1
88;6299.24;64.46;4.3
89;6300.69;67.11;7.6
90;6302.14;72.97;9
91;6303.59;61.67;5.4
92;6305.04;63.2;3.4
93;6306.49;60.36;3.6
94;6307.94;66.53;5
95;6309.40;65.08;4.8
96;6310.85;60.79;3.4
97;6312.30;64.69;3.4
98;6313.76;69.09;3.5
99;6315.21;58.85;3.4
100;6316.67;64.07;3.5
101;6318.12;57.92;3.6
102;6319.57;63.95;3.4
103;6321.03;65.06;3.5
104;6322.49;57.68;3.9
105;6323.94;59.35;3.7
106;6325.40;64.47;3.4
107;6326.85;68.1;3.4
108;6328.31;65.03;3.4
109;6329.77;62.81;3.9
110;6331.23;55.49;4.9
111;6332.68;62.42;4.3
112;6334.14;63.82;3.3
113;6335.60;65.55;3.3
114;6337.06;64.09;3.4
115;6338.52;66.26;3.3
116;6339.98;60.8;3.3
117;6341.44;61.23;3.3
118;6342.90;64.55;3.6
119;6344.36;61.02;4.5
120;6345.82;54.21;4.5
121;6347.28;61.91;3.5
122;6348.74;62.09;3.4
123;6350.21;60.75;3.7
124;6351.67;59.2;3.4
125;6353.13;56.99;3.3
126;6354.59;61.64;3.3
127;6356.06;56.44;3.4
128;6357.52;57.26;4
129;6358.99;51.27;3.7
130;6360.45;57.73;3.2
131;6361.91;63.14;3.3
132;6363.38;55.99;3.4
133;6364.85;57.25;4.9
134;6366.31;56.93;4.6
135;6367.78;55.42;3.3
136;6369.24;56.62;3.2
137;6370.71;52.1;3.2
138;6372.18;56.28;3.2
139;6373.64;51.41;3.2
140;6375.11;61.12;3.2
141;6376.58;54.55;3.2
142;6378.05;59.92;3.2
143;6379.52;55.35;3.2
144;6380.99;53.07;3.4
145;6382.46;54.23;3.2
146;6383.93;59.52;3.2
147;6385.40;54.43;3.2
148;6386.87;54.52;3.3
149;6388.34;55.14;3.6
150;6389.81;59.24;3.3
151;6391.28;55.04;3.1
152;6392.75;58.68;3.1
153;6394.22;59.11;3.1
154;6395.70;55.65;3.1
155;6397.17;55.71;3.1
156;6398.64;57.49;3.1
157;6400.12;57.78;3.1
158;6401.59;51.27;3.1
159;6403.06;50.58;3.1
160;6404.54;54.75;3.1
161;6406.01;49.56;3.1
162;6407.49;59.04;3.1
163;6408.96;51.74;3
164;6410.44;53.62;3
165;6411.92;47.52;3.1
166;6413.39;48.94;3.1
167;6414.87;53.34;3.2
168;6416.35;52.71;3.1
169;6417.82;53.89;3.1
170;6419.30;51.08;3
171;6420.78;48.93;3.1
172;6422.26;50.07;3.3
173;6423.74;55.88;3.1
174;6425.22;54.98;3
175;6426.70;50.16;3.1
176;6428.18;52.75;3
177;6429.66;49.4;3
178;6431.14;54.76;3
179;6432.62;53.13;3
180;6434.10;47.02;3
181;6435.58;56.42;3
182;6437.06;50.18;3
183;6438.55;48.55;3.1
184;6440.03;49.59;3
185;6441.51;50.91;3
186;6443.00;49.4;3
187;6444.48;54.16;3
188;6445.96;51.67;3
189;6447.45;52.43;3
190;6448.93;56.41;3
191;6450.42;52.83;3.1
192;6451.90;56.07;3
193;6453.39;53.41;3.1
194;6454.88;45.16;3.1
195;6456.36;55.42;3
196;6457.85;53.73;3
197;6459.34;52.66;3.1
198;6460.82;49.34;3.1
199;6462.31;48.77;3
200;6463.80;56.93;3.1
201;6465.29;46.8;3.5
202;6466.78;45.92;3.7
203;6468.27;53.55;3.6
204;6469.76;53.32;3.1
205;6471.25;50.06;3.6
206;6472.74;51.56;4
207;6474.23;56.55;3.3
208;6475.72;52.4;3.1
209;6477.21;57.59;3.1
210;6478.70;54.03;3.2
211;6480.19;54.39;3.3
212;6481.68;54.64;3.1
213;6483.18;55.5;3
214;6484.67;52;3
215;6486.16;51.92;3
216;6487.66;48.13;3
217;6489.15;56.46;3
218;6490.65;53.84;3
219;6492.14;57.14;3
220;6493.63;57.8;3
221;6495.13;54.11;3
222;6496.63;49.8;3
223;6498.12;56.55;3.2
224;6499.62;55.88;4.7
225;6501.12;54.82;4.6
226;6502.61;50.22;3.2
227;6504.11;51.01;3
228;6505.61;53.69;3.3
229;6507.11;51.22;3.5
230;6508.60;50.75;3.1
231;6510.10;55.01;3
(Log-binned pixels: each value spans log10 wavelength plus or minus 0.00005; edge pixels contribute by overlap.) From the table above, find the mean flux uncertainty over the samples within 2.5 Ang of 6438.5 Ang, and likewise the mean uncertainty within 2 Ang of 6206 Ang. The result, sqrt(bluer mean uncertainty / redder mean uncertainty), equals 1.10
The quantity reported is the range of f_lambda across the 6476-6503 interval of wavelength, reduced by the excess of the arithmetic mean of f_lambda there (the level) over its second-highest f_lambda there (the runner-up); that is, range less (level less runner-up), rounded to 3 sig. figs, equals 13.1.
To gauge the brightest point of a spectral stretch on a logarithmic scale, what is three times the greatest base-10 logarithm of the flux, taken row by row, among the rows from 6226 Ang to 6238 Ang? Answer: 5.6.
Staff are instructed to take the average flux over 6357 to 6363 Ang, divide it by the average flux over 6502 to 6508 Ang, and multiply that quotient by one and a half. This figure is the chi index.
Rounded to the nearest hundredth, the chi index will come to 1.67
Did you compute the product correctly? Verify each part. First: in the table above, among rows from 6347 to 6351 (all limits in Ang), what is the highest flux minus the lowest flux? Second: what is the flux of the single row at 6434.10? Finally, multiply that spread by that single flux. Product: 63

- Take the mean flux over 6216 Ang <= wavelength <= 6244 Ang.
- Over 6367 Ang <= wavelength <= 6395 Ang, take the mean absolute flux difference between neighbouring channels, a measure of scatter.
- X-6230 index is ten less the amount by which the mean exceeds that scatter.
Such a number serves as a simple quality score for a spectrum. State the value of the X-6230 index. -50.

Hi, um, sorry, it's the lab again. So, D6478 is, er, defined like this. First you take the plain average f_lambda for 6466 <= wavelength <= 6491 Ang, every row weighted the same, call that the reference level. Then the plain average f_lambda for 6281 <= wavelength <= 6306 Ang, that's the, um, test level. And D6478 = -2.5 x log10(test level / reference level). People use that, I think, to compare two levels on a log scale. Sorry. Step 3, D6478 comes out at -0.24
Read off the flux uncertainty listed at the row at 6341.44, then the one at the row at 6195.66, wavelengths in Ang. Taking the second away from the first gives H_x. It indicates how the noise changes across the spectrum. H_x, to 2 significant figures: -0.30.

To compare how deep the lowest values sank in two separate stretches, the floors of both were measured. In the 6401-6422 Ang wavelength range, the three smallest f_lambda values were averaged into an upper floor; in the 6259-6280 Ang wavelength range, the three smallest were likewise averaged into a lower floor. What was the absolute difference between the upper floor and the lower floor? 12.8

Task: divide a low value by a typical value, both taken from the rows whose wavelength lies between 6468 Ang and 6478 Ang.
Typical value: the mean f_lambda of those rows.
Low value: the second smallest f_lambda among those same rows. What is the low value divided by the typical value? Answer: 0.962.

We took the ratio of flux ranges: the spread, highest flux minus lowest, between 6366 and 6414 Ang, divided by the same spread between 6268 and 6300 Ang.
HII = 0.94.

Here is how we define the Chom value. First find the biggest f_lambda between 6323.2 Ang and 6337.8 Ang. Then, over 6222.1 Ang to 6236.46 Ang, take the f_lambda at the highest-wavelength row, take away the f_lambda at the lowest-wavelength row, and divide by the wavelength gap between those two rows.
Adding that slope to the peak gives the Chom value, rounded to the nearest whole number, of 68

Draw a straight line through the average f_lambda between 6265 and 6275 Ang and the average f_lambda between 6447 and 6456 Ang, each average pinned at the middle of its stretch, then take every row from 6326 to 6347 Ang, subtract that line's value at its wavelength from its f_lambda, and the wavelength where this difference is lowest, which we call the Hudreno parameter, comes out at 6345.82 Ang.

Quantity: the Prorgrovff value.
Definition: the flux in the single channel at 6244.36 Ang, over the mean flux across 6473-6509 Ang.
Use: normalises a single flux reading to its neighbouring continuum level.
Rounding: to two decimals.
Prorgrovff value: 1.26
